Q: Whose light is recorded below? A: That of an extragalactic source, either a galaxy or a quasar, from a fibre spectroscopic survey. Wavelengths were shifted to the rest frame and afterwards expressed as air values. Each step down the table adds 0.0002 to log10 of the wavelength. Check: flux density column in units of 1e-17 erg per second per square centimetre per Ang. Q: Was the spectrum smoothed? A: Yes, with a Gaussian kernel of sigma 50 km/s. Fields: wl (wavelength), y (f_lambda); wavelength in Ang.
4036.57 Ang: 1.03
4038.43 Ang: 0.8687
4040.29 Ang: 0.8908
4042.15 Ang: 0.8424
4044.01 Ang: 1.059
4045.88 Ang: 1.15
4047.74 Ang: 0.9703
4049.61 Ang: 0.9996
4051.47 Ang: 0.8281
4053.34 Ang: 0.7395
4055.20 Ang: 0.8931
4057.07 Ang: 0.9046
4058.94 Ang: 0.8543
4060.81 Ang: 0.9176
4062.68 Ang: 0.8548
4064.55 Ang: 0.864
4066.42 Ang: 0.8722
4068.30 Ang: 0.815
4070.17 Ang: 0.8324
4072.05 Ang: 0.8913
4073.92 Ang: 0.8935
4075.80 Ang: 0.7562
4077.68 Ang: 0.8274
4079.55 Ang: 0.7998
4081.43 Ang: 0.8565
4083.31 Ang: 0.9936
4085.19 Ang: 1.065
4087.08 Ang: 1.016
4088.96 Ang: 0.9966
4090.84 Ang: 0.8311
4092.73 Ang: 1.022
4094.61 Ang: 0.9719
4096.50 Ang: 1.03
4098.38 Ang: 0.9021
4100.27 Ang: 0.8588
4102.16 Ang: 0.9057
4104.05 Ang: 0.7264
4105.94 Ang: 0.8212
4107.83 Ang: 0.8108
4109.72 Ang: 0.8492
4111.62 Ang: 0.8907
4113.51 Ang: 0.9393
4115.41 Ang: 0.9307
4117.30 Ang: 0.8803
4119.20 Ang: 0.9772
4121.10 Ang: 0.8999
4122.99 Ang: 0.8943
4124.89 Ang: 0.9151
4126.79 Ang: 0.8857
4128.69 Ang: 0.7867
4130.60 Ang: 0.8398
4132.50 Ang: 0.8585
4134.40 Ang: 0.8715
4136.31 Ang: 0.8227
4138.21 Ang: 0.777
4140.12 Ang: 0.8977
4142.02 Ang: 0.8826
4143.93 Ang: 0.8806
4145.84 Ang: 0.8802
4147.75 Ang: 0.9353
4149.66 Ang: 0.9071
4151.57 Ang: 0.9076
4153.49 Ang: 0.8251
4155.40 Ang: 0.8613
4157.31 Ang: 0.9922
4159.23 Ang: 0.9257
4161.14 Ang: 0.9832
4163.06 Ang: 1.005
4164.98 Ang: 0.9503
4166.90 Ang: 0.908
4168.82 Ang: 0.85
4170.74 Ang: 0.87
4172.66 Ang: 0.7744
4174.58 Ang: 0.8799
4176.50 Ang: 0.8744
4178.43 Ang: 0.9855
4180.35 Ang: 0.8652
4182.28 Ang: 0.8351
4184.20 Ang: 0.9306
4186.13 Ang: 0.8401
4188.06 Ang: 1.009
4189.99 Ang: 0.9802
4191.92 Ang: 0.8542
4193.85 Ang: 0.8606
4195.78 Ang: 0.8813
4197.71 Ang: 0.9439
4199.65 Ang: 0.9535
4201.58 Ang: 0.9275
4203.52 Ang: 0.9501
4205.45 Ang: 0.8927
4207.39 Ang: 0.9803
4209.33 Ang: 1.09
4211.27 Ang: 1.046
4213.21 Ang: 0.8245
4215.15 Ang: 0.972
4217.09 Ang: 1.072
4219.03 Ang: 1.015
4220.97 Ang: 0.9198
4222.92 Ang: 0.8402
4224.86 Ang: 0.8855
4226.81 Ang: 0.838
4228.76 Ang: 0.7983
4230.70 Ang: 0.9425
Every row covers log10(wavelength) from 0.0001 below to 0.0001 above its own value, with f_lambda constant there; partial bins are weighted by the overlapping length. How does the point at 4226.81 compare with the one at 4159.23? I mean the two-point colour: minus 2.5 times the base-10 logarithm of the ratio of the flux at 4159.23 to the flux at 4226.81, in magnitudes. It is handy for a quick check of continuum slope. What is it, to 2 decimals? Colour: -0.11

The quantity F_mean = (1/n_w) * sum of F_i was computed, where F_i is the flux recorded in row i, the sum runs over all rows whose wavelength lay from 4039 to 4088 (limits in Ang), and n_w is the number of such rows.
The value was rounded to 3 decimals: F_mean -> 0.899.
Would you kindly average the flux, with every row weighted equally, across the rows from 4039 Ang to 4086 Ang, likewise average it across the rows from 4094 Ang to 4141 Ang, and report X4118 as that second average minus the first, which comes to -0.017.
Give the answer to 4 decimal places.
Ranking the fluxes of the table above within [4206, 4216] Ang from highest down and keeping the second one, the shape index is 1.0460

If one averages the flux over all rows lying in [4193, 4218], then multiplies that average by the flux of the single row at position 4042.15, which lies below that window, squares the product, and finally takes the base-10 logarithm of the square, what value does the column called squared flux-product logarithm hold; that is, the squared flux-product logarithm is -0.190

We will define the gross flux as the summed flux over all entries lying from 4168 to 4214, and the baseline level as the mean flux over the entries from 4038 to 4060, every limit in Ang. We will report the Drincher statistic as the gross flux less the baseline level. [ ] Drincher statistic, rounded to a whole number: 21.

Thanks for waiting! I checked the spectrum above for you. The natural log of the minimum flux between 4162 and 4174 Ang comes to -0.26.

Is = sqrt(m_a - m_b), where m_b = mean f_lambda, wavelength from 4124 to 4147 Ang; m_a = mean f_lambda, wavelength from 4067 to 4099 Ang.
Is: 0.23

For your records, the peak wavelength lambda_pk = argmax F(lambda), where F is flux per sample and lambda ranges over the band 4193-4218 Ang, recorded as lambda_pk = 4209.33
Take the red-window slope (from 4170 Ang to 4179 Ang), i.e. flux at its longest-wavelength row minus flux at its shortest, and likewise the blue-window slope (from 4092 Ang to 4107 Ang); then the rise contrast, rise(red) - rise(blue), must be 0.32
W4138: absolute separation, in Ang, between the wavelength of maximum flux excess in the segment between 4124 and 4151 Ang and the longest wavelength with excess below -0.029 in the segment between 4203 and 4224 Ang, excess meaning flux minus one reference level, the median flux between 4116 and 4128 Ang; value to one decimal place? 75.2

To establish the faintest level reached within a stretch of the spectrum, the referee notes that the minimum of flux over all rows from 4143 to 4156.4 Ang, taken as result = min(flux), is 0.8251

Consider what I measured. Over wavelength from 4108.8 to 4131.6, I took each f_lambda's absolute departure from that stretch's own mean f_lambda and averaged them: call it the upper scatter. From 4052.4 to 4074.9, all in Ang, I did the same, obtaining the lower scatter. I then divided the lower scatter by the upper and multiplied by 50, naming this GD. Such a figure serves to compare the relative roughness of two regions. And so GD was 49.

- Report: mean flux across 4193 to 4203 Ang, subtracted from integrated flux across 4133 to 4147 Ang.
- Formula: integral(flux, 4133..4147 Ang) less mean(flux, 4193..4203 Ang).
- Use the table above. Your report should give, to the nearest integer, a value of 11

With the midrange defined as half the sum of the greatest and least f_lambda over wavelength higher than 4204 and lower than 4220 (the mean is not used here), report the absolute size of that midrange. 0.96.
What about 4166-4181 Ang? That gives 0.88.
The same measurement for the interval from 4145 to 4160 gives 0.91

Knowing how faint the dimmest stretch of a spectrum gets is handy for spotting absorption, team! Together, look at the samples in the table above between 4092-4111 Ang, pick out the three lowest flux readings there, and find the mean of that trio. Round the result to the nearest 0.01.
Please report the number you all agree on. 0.79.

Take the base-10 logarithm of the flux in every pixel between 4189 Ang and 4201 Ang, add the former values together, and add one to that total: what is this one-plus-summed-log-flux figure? 0.76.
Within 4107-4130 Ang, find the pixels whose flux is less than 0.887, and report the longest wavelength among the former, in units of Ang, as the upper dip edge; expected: 4128.69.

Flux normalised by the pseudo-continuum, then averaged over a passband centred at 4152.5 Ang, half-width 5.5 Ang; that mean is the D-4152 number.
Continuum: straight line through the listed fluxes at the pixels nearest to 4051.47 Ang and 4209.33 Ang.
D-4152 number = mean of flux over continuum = 0.91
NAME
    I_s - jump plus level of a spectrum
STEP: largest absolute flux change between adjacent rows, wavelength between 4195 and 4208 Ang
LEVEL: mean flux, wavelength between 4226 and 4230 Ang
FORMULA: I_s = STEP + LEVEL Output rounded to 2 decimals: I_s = 0.91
